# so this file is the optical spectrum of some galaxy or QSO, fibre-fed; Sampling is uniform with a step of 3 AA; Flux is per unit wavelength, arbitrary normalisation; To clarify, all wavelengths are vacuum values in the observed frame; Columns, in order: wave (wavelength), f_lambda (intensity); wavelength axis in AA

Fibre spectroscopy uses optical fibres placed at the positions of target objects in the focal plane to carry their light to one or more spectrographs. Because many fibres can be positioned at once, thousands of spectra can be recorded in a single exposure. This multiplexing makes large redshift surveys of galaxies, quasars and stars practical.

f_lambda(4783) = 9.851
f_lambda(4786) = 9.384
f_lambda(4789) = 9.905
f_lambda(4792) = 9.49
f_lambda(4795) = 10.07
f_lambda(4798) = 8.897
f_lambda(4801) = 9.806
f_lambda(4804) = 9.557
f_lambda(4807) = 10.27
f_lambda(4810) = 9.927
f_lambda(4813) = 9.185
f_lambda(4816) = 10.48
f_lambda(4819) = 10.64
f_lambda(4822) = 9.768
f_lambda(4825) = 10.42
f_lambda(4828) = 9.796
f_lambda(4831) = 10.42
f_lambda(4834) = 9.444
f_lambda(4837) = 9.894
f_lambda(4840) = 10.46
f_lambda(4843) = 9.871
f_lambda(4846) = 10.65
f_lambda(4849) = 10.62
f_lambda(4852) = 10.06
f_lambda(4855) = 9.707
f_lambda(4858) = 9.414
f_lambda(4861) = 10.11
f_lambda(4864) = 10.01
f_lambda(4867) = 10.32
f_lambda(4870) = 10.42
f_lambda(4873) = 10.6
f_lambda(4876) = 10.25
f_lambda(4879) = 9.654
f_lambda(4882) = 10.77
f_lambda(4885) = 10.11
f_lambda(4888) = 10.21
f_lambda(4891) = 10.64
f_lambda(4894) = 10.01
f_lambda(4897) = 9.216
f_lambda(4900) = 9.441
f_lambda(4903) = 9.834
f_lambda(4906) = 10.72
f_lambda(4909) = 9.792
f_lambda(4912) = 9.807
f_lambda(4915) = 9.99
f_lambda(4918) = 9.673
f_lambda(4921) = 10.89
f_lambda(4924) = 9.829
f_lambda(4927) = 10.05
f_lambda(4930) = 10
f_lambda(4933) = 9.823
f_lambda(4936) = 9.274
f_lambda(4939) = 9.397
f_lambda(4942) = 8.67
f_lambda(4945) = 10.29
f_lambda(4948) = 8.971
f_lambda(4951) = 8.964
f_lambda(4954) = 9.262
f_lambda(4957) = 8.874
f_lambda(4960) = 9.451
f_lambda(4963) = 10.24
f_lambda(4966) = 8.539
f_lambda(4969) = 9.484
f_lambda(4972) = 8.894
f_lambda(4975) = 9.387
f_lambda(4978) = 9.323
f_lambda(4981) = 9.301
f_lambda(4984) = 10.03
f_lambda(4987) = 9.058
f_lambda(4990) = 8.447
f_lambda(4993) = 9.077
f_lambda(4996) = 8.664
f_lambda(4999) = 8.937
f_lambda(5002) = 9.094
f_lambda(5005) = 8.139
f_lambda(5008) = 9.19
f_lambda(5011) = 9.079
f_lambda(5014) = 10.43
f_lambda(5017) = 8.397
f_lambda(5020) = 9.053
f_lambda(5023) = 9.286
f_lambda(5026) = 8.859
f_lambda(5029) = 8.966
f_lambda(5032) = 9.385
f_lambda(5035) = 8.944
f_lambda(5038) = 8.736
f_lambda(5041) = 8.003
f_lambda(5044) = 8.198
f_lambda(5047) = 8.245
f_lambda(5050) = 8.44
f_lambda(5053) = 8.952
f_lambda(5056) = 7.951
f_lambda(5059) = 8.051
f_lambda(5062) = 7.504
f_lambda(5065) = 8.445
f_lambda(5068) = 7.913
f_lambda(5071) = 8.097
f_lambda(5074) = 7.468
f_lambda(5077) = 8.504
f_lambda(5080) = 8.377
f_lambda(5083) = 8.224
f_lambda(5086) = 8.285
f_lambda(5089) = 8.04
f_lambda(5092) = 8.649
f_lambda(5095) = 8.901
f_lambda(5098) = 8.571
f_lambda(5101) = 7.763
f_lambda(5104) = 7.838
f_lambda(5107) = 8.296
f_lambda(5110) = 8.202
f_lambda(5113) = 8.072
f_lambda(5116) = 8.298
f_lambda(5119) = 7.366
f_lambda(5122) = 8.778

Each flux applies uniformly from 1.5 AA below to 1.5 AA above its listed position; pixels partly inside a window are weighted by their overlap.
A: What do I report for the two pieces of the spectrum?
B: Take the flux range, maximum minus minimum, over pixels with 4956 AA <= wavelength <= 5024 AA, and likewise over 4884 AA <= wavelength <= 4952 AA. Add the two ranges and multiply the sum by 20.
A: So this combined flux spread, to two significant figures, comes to 90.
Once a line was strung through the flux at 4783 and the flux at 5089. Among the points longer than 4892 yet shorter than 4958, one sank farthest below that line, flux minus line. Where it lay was 4942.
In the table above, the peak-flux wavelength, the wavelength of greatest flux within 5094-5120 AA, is 5095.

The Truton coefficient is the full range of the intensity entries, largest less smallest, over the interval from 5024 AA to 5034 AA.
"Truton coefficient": 0.53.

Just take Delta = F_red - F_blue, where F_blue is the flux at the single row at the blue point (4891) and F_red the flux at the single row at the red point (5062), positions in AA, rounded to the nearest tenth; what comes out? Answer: -3.1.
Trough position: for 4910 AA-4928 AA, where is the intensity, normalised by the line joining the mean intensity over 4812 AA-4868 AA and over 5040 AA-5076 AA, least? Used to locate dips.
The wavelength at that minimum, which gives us 4918 AA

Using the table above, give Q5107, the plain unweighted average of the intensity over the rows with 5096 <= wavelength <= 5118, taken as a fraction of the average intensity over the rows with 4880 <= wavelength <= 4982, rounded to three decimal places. 0.842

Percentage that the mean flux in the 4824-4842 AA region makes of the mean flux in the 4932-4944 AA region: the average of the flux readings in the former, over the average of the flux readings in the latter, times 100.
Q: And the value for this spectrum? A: 108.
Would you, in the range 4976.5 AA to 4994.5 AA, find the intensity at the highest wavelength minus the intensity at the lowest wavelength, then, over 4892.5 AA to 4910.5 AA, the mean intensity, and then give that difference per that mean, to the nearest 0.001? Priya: -0.025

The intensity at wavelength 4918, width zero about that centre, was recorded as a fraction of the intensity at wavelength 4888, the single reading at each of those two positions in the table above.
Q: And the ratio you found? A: 0.947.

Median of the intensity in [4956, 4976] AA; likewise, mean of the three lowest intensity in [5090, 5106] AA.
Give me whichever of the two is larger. 9.4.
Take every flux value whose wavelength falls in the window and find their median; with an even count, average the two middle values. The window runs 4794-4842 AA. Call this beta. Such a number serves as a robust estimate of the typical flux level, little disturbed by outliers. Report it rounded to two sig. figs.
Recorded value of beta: 9.9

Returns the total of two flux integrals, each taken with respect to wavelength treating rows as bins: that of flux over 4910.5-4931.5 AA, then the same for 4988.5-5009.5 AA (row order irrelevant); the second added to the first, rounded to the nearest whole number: 395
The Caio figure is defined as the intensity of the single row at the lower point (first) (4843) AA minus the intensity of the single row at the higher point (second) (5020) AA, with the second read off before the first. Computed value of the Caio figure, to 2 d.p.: 0.82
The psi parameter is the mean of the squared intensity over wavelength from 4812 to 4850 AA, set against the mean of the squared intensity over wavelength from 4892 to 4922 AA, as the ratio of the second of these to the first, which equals 0.96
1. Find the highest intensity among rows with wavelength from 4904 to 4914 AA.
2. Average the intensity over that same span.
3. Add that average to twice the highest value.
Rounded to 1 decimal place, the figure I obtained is 31.5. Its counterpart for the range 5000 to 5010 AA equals 27.2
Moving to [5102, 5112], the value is 24.7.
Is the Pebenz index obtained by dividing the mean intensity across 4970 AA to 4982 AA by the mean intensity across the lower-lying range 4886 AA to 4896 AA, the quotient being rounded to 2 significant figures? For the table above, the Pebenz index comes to 0.90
